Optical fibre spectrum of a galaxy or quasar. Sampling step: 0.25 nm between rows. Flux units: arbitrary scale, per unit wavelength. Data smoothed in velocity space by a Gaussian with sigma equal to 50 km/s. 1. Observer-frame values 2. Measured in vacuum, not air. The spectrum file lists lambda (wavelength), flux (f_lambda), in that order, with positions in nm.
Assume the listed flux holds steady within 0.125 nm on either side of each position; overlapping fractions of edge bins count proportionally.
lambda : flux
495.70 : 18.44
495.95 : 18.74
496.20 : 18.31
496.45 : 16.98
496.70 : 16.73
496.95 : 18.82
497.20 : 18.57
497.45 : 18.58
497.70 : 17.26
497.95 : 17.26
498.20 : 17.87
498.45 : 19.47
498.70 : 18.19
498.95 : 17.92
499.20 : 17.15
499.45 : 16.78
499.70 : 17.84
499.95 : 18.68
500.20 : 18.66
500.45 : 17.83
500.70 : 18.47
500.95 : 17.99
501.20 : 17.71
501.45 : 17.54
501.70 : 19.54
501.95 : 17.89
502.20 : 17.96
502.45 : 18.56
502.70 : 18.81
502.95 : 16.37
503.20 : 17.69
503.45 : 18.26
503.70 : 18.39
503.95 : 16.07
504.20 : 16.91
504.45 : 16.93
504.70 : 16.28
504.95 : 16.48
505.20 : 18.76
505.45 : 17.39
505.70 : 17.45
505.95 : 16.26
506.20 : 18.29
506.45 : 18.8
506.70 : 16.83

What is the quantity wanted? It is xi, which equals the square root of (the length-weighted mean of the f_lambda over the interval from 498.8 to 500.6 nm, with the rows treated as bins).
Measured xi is 4.225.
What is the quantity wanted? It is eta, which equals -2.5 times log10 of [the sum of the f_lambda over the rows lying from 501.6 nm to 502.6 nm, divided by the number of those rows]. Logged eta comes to -3.17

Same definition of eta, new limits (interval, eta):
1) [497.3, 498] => -3.12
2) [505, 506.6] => -3.13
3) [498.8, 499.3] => -3.11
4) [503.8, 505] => -3.05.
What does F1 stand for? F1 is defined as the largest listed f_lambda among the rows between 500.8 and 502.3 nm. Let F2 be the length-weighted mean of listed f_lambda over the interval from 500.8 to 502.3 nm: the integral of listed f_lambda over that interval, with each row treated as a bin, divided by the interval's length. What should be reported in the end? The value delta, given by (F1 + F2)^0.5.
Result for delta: 6.14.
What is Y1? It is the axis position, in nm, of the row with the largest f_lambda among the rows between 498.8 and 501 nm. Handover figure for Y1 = 499.95 nm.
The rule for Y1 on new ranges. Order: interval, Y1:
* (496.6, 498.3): 496.95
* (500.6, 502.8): 501.70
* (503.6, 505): 503.70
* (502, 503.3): 502.70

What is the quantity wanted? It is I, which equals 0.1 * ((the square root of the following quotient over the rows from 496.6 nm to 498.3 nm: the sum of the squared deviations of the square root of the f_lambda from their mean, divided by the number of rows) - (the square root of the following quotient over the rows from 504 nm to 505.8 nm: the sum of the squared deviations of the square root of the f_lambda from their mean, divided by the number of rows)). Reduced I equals 0.000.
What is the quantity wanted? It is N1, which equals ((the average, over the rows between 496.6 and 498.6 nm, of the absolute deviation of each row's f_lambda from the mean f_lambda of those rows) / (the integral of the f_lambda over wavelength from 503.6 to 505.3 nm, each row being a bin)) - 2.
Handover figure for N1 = -1.97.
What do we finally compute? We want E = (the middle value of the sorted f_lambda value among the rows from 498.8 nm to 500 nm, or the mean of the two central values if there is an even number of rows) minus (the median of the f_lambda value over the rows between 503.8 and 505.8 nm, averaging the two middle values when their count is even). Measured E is 0.9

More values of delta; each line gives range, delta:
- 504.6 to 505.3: 5.99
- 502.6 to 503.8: 6.06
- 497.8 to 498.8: 6.14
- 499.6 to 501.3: 6.07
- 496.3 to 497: 6.02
